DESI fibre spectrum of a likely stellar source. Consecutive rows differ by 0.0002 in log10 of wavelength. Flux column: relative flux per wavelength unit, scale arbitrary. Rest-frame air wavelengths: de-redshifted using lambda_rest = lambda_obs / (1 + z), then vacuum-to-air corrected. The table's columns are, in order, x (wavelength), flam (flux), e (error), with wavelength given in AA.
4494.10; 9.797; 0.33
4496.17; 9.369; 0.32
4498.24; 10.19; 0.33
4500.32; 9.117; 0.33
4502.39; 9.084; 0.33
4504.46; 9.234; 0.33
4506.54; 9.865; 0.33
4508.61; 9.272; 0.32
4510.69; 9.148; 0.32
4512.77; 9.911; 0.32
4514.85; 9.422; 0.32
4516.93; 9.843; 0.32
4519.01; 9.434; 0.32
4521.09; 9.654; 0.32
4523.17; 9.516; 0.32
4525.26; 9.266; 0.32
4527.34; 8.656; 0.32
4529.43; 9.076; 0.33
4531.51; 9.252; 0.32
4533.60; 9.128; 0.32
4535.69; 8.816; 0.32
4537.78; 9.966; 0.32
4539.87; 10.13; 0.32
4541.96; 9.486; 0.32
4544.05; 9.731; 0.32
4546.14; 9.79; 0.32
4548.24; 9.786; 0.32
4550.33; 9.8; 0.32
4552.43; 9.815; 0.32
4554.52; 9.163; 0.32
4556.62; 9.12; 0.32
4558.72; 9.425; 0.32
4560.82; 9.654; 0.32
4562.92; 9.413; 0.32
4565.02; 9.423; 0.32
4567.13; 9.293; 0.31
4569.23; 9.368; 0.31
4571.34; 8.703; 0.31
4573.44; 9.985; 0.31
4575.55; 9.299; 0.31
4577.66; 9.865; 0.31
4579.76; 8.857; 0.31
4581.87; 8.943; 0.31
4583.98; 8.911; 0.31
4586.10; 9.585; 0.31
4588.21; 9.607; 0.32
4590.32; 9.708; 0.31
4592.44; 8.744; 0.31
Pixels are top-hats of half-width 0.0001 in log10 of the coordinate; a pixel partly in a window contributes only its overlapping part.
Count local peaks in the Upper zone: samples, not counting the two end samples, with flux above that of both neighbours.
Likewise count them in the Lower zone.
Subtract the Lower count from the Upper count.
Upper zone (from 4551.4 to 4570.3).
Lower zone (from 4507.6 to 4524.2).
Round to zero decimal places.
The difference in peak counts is -1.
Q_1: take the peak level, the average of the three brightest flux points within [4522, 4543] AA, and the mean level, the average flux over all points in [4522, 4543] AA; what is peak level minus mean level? 0.54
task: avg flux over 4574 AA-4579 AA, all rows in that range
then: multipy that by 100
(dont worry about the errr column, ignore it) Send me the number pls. 958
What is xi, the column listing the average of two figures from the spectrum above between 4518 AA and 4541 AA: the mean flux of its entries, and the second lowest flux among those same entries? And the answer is 9.09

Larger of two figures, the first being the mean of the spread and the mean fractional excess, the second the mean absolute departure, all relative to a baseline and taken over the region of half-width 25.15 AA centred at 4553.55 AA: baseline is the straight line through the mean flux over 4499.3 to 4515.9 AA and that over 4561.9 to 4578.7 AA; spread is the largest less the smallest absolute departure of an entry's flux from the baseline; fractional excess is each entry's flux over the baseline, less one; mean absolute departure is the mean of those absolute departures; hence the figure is 0.368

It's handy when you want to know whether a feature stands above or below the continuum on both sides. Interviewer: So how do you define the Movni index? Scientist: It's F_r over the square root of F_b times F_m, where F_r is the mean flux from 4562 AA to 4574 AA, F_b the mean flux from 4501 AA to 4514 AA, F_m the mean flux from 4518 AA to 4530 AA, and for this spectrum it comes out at 1.00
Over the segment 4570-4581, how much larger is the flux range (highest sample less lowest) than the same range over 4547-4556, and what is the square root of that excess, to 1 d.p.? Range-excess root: 0.8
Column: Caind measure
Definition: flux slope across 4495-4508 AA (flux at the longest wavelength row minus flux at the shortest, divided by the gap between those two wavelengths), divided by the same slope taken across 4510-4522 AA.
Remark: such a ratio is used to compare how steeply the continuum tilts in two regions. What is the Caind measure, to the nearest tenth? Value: 1.0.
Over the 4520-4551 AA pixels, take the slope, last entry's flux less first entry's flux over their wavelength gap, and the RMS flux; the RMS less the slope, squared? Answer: 89.76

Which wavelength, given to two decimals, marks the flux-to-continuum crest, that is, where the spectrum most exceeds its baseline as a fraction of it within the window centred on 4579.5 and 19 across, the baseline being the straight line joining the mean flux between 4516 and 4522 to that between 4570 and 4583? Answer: 4573.44 AA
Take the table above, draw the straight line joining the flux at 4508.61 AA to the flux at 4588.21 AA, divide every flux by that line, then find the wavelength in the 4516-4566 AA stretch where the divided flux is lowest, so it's 4527.34 AA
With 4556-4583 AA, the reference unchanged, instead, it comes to 4571.34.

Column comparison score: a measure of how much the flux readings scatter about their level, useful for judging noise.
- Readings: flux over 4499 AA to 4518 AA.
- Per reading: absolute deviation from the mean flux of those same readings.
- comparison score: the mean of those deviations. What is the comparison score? 0.29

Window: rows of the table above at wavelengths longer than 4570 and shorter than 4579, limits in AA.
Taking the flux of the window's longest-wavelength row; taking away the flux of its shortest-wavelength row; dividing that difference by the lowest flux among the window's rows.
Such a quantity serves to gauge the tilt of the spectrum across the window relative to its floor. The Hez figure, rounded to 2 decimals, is 0.13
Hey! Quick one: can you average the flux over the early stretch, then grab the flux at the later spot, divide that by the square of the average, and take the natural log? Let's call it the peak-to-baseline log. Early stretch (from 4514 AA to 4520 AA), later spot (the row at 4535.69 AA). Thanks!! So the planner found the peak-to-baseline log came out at -2.34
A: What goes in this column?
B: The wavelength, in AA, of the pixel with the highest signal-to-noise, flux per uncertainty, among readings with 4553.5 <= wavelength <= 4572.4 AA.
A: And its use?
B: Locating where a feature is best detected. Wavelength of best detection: 4569.23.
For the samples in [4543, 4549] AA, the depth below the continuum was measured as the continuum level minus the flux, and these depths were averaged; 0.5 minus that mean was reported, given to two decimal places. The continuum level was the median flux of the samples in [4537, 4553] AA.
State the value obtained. 0.47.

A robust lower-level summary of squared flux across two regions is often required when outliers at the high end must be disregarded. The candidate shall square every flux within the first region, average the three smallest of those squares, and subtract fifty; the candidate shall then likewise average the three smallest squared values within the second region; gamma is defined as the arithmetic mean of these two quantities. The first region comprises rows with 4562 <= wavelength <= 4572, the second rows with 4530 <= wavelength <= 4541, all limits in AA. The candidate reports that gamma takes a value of 58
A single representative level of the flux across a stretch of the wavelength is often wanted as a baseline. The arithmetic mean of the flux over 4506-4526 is 9.53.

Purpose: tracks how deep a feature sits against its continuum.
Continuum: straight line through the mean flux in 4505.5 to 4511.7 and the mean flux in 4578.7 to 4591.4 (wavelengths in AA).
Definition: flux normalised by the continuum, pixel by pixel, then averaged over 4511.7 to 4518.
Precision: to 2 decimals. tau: 1.03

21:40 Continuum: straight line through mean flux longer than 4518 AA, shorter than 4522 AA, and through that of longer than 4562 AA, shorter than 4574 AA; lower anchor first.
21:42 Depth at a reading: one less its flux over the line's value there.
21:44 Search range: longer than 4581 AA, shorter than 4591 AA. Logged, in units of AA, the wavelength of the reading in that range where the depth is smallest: 4590.32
